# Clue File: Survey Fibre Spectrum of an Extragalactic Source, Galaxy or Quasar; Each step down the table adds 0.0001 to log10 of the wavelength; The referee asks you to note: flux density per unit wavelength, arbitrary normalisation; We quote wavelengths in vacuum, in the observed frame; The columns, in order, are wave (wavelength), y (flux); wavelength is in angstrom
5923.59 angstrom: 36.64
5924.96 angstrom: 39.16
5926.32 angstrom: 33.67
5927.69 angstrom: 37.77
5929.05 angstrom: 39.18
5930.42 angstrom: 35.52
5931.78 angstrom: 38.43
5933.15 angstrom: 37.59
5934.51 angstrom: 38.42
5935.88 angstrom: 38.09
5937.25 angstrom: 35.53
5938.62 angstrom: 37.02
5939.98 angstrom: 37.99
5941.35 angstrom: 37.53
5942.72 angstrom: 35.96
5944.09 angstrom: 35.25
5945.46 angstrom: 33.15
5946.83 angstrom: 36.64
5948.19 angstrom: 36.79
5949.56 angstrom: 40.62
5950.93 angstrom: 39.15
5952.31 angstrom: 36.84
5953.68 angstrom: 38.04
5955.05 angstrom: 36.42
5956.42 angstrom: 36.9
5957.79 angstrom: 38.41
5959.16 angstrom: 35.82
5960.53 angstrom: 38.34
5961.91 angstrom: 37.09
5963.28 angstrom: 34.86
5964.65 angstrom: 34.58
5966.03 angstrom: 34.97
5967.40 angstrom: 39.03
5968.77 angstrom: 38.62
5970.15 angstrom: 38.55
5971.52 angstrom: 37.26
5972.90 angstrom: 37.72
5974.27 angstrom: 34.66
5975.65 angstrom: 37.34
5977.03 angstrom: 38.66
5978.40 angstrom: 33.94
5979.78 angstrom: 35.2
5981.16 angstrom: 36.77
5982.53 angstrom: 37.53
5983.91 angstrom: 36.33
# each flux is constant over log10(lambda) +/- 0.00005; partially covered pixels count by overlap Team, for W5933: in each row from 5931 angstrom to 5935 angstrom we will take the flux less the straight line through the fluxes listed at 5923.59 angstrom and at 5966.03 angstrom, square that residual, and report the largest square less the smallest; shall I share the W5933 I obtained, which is 3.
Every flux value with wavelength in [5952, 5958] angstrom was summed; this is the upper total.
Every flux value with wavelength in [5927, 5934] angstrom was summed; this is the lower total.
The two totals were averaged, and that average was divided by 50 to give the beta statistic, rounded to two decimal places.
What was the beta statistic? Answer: 3.75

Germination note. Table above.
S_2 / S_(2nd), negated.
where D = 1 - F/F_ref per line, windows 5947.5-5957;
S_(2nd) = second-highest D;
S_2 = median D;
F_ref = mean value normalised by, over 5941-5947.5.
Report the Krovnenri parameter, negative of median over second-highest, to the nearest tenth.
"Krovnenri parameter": -1.1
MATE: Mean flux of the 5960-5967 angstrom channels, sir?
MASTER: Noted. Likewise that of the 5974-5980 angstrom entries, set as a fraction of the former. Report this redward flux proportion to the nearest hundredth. 1.00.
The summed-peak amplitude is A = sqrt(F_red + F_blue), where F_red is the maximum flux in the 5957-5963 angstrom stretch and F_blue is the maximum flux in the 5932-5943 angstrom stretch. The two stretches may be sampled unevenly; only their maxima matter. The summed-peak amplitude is 8.77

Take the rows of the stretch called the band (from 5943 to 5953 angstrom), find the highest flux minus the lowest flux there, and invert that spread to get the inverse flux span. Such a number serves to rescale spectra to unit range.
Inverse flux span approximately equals 0.134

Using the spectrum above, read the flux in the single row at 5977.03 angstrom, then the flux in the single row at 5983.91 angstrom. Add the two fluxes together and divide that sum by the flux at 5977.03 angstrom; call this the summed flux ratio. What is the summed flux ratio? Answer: 1.94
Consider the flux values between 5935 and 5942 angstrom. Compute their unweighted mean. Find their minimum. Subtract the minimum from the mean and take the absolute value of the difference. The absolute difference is 1.7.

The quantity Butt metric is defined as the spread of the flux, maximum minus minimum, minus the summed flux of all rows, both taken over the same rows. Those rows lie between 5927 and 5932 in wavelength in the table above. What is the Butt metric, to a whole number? -147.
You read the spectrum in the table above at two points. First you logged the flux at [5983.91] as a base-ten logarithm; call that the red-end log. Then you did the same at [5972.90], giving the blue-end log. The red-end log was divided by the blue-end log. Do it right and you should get 0.99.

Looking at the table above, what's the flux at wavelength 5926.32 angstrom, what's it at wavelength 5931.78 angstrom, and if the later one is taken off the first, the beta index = -4.8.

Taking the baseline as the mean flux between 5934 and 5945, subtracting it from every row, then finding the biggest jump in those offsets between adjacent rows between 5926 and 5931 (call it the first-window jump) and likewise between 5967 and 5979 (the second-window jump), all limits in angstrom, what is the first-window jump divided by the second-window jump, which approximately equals 0.87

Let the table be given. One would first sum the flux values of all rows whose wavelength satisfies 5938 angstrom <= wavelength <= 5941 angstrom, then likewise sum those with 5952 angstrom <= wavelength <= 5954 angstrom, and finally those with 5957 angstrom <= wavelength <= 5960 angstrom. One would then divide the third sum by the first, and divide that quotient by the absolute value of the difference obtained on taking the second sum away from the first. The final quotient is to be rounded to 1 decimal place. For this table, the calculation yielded 7.6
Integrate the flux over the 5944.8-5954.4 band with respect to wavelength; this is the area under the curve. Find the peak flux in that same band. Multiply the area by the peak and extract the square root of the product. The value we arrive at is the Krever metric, 121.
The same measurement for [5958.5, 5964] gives 88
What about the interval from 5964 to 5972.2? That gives 109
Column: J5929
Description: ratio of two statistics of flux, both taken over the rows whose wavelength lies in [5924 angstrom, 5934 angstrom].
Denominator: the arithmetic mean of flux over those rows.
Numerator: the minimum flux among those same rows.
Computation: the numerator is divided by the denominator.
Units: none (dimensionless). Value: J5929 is 0.902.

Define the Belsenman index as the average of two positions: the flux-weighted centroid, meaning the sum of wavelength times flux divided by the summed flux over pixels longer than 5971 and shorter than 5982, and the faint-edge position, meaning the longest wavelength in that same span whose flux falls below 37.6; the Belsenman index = 5978.7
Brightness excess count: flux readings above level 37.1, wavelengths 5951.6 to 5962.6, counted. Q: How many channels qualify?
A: 3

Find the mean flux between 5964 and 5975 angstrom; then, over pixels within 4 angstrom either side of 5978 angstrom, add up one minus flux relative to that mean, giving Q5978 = 0.13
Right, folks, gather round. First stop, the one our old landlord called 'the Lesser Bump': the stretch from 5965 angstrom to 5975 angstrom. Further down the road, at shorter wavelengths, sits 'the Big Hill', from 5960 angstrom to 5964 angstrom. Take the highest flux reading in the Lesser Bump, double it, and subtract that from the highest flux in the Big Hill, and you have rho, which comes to -39.7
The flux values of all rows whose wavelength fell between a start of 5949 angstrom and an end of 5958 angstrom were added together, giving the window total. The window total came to 266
